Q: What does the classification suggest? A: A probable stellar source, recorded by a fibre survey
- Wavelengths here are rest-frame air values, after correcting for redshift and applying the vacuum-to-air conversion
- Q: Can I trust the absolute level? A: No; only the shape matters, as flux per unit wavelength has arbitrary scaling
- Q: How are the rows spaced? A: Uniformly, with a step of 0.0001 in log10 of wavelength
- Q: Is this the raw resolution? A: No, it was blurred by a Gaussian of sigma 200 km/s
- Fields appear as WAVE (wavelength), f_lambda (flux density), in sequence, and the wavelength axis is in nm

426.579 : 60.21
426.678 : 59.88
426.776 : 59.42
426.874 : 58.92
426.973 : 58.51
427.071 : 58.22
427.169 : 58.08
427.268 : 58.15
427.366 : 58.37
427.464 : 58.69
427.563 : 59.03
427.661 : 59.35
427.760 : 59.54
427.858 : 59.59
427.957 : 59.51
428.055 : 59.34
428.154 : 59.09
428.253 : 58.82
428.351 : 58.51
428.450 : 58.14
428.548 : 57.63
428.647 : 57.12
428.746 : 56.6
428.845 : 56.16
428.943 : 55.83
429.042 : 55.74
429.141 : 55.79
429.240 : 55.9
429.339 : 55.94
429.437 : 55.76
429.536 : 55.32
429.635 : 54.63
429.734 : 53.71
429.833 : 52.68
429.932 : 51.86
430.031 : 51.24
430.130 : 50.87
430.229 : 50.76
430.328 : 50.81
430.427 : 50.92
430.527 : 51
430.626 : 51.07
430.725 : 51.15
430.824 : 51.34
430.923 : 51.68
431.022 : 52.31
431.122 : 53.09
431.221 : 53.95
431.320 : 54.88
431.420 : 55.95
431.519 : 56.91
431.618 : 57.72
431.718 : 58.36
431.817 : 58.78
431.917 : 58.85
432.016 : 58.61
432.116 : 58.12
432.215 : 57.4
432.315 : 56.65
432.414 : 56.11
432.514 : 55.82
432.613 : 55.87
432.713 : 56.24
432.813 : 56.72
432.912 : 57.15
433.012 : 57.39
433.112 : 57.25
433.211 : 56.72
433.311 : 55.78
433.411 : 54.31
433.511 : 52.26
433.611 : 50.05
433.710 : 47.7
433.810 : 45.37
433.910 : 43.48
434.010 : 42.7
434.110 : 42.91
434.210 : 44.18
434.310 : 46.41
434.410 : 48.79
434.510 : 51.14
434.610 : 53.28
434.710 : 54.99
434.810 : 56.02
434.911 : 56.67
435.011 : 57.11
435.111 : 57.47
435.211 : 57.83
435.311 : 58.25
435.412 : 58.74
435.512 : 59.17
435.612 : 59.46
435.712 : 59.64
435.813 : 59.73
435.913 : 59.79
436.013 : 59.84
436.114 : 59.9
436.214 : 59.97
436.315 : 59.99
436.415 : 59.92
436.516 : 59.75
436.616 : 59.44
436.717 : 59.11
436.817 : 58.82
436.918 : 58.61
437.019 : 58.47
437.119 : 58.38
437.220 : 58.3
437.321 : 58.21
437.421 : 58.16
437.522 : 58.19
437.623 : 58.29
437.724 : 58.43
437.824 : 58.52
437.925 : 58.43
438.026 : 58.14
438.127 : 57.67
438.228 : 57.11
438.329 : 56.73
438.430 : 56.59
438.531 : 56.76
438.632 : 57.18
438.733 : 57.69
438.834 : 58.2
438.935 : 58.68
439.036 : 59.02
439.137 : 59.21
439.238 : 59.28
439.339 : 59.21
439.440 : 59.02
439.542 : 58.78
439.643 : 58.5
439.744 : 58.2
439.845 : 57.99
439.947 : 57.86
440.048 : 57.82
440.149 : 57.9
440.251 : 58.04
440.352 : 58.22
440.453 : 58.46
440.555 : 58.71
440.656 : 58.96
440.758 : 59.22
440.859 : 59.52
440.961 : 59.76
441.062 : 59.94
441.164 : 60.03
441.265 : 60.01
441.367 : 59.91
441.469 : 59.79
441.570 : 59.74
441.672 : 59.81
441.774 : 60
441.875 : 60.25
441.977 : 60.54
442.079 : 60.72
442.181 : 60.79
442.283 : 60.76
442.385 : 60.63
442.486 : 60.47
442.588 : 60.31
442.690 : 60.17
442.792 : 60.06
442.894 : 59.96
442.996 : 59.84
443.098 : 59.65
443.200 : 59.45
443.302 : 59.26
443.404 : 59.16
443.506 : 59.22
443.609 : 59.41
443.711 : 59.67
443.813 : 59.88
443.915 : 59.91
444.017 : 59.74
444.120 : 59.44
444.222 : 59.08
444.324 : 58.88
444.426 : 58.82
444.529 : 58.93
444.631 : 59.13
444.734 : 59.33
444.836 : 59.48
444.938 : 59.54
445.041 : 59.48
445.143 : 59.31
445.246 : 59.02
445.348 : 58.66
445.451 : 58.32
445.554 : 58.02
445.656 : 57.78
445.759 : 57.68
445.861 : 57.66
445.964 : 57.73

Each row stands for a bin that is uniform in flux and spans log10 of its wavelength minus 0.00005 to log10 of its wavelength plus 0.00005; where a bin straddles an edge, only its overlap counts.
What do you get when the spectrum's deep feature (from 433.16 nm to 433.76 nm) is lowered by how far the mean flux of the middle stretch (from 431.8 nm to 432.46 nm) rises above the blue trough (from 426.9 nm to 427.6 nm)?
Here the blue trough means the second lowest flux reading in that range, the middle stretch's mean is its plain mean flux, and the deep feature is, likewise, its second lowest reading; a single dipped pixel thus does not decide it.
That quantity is 50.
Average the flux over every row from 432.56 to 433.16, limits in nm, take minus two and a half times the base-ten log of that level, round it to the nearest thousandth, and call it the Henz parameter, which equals -4.385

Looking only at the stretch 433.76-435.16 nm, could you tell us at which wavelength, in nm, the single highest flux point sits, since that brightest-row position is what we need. 435.111 nm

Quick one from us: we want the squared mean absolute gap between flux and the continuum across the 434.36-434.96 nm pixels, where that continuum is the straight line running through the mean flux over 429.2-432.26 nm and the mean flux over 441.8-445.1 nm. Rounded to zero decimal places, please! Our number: 7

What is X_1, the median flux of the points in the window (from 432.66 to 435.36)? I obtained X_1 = 55.0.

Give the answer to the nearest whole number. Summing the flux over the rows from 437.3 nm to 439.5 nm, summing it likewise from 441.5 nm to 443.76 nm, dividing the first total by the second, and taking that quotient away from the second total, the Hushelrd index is 1319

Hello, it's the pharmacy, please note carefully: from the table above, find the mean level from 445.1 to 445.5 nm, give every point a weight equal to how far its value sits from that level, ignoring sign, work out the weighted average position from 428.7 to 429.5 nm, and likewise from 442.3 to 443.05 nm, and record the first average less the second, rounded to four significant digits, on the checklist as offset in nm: -13.55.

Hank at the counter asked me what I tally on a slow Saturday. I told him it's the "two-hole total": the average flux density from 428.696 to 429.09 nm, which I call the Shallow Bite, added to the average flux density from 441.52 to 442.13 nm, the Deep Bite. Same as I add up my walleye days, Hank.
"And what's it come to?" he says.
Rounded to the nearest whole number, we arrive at 116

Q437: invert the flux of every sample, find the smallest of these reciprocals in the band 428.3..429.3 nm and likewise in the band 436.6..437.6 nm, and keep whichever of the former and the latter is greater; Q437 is 0.0171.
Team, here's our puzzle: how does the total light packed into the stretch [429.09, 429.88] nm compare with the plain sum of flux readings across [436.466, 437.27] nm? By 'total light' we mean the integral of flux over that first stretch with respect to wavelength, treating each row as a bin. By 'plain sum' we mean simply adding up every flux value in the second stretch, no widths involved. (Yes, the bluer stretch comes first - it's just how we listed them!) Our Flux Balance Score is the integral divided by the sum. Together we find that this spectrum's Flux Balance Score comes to 0.092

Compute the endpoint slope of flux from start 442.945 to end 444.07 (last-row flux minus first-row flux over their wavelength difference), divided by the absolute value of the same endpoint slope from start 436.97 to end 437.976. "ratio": -2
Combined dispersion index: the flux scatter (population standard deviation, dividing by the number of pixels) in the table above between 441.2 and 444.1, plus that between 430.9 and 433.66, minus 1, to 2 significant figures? 1.7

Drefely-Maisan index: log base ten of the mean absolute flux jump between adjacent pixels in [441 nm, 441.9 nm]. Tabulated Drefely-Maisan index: -1.0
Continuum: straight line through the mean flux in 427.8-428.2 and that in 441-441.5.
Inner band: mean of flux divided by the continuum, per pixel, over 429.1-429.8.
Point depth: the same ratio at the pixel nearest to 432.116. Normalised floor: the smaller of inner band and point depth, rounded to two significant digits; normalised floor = 0.93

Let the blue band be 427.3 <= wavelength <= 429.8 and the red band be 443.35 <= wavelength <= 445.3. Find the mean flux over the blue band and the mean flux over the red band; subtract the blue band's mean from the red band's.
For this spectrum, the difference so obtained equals 2.0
